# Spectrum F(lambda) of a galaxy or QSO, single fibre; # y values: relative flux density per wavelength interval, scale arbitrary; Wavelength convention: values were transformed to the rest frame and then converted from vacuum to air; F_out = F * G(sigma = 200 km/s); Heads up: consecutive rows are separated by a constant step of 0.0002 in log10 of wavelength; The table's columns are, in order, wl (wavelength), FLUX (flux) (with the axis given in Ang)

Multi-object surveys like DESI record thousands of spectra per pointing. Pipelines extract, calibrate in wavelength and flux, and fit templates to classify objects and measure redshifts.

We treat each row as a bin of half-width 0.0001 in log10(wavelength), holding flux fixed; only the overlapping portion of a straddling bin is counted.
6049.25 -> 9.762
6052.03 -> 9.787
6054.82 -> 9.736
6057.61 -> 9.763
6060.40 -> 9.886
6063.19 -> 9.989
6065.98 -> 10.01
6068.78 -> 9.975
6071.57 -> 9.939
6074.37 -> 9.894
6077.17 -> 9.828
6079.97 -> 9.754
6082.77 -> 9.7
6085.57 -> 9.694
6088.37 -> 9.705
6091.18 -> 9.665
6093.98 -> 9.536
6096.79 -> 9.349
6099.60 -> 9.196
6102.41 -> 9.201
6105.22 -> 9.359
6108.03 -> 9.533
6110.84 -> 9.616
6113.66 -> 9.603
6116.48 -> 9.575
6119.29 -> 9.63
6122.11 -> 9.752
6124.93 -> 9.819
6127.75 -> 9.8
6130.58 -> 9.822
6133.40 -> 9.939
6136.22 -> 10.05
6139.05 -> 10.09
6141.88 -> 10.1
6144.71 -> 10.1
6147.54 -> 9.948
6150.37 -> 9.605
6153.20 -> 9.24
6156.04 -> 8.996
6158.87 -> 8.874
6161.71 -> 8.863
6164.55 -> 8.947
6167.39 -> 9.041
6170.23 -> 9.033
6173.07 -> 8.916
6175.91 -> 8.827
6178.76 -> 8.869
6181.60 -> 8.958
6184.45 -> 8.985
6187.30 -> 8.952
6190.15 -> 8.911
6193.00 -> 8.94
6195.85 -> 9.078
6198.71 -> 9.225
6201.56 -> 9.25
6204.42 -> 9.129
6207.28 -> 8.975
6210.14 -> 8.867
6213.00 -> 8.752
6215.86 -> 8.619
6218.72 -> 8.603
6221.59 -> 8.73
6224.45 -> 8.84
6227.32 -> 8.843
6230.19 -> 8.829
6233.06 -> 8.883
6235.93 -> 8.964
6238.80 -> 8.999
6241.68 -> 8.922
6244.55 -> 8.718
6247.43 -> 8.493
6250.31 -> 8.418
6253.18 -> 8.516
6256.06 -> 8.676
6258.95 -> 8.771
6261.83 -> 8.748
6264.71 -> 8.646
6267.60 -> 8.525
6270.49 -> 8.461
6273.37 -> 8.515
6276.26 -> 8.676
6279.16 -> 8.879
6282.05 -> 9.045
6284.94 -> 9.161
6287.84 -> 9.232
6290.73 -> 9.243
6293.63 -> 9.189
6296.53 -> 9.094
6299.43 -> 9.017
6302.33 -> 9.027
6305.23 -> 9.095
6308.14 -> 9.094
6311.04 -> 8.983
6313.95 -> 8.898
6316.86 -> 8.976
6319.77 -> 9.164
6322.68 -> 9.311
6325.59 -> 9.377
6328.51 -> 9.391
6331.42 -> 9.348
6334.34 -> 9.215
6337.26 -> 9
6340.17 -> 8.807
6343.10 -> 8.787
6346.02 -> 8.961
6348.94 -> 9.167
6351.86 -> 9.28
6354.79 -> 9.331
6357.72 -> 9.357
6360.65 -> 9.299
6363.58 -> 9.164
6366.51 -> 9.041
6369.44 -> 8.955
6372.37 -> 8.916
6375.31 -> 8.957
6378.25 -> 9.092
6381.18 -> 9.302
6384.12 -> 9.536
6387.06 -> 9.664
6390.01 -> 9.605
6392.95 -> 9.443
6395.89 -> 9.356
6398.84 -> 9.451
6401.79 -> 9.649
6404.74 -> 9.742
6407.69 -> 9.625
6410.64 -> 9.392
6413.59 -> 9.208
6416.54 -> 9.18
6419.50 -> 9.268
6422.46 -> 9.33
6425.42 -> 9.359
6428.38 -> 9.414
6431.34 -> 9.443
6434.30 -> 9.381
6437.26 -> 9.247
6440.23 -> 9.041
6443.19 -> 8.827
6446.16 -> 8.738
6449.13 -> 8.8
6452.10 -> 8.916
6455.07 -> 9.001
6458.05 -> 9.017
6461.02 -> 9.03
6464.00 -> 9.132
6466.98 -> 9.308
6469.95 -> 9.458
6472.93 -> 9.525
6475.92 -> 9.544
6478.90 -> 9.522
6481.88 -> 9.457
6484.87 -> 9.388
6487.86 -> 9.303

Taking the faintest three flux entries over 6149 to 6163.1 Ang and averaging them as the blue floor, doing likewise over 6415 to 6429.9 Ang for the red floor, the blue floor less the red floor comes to -0.3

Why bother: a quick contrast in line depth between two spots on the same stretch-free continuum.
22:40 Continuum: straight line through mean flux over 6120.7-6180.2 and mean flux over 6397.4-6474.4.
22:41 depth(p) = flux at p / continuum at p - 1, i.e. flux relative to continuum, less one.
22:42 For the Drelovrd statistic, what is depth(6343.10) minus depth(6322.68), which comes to -0.05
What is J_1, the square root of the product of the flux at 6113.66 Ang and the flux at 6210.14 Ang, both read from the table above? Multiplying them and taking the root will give 9.23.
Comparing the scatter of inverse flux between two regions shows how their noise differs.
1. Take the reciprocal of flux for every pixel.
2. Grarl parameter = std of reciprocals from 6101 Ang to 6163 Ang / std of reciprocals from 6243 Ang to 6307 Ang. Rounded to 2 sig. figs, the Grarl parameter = 1.2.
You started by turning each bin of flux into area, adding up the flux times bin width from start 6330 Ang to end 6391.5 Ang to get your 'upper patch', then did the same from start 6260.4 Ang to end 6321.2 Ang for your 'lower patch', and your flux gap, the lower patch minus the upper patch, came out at -21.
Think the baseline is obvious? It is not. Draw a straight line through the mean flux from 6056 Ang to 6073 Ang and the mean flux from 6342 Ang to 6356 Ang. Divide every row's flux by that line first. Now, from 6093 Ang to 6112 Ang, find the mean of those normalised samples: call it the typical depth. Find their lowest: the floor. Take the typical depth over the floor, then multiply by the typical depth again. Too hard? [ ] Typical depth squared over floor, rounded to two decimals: 0.98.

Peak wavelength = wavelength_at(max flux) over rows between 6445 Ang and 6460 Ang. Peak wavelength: 6458.05 Ang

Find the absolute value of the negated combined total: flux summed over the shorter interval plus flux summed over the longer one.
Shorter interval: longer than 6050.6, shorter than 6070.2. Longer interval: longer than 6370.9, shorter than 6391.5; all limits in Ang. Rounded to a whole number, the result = 134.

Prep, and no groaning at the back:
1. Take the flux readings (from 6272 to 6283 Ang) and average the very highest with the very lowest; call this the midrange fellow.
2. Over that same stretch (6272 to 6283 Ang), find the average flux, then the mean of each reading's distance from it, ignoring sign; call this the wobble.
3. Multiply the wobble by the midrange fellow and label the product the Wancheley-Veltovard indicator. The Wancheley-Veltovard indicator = 1.61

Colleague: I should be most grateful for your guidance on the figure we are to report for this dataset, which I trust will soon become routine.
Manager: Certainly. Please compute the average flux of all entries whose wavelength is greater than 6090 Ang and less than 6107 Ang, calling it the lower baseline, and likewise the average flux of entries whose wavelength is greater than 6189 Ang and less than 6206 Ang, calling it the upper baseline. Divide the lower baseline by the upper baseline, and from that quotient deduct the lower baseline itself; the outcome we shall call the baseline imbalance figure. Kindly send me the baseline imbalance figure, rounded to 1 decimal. -8.4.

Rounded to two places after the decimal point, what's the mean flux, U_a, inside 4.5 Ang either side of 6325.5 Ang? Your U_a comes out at 9.36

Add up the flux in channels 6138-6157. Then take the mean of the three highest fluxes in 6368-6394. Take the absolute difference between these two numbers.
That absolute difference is 58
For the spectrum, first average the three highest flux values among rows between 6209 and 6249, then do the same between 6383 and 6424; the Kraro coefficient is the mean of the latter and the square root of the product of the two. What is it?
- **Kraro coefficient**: 9.50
